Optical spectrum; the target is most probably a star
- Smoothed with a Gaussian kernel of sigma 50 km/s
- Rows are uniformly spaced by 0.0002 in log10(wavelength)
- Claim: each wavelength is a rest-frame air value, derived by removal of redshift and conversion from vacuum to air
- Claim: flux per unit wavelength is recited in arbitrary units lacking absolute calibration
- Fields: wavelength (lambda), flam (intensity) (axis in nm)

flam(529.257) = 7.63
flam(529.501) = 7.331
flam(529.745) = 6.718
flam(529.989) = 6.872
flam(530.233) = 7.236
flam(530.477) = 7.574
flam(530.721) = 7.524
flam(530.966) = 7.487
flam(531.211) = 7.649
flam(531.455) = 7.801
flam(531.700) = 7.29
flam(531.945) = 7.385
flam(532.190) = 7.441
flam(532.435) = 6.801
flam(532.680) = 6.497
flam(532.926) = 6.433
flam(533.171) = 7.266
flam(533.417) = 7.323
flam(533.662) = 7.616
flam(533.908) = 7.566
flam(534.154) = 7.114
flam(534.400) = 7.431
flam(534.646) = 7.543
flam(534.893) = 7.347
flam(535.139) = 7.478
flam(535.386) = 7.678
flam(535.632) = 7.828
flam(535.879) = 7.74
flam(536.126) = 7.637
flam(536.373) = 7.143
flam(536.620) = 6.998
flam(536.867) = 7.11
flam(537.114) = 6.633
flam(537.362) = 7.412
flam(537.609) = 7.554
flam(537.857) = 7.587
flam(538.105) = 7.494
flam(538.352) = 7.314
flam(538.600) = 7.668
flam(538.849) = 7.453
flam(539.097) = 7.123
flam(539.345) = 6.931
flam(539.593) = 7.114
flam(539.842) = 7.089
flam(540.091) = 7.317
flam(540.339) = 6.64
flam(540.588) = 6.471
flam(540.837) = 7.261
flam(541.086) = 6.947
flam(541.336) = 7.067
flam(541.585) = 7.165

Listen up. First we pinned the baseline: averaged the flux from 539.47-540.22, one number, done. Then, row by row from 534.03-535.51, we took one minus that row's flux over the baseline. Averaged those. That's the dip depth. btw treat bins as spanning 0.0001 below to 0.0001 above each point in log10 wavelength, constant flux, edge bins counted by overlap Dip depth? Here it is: -0.04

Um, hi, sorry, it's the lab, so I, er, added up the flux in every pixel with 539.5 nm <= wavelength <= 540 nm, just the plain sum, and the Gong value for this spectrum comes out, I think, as 14.2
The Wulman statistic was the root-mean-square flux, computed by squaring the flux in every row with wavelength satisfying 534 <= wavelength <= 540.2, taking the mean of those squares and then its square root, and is 7.35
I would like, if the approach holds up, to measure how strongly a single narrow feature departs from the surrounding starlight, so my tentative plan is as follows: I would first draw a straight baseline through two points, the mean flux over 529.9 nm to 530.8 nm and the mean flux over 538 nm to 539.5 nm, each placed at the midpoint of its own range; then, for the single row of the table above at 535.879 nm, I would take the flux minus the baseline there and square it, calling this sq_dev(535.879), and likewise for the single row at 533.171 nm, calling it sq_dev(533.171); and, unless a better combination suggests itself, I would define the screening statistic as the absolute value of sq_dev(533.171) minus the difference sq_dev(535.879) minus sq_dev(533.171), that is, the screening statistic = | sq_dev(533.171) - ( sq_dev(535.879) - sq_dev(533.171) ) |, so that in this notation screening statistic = 0.17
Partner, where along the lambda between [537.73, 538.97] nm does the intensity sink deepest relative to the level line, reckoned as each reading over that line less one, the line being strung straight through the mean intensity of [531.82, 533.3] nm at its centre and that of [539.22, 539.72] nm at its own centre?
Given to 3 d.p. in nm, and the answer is 538.352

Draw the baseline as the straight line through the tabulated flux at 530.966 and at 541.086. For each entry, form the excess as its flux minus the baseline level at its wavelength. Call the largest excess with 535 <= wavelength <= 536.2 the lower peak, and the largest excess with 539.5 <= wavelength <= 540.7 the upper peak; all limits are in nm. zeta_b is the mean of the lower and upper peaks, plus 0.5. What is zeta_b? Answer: 0.953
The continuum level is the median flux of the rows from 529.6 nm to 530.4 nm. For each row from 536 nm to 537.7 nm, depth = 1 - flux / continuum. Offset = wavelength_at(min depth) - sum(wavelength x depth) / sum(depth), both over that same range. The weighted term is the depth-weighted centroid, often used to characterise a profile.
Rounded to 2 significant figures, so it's -0.73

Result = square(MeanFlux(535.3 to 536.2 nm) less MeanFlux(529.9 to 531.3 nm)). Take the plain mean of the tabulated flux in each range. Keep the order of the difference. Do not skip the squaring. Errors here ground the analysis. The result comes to 0.11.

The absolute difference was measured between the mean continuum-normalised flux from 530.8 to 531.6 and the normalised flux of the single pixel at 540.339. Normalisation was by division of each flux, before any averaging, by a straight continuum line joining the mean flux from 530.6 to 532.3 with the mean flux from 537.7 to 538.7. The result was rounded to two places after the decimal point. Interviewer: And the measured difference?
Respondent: 0.13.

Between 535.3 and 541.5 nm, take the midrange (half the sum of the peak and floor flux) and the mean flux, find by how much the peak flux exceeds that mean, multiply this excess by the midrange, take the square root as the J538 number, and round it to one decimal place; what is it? 2.0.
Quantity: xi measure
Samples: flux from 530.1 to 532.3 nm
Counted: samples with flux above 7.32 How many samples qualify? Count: 7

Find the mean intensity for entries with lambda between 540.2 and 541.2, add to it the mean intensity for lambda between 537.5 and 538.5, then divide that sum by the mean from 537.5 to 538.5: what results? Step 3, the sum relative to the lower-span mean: 1.91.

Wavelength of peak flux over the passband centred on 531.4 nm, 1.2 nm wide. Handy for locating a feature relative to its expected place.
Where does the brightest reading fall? 531.455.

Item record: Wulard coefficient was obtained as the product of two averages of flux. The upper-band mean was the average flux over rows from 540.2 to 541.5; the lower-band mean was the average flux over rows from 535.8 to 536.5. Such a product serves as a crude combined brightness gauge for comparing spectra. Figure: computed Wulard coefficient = 51.6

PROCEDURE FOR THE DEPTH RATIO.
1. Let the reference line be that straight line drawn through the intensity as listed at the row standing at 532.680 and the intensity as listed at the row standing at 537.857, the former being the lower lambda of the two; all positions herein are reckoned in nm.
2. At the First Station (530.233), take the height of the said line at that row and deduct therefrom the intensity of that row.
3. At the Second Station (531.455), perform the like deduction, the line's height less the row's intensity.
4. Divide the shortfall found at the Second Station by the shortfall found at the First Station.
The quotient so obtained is 1.2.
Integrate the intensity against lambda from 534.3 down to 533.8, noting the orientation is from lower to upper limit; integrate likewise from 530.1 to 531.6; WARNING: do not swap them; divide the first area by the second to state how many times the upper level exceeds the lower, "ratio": 0.3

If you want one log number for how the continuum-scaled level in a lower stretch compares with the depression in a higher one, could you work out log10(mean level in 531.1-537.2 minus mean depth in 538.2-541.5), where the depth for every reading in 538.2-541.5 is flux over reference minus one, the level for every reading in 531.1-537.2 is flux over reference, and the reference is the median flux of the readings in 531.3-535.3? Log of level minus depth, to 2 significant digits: 0.012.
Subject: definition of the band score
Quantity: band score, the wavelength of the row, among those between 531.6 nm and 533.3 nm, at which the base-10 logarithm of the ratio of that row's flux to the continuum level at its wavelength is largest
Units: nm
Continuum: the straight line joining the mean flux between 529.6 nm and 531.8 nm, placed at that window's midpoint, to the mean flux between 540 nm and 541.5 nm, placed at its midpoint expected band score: 532.190 nm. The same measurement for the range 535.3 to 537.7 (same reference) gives 535.632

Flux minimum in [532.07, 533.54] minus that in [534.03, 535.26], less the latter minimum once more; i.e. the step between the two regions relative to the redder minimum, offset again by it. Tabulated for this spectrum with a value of -7.8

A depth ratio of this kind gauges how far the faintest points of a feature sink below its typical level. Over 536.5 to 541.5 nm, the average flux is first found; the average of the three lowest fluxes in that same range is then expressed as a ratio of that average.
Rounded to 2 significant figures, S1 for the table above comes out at 0.92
